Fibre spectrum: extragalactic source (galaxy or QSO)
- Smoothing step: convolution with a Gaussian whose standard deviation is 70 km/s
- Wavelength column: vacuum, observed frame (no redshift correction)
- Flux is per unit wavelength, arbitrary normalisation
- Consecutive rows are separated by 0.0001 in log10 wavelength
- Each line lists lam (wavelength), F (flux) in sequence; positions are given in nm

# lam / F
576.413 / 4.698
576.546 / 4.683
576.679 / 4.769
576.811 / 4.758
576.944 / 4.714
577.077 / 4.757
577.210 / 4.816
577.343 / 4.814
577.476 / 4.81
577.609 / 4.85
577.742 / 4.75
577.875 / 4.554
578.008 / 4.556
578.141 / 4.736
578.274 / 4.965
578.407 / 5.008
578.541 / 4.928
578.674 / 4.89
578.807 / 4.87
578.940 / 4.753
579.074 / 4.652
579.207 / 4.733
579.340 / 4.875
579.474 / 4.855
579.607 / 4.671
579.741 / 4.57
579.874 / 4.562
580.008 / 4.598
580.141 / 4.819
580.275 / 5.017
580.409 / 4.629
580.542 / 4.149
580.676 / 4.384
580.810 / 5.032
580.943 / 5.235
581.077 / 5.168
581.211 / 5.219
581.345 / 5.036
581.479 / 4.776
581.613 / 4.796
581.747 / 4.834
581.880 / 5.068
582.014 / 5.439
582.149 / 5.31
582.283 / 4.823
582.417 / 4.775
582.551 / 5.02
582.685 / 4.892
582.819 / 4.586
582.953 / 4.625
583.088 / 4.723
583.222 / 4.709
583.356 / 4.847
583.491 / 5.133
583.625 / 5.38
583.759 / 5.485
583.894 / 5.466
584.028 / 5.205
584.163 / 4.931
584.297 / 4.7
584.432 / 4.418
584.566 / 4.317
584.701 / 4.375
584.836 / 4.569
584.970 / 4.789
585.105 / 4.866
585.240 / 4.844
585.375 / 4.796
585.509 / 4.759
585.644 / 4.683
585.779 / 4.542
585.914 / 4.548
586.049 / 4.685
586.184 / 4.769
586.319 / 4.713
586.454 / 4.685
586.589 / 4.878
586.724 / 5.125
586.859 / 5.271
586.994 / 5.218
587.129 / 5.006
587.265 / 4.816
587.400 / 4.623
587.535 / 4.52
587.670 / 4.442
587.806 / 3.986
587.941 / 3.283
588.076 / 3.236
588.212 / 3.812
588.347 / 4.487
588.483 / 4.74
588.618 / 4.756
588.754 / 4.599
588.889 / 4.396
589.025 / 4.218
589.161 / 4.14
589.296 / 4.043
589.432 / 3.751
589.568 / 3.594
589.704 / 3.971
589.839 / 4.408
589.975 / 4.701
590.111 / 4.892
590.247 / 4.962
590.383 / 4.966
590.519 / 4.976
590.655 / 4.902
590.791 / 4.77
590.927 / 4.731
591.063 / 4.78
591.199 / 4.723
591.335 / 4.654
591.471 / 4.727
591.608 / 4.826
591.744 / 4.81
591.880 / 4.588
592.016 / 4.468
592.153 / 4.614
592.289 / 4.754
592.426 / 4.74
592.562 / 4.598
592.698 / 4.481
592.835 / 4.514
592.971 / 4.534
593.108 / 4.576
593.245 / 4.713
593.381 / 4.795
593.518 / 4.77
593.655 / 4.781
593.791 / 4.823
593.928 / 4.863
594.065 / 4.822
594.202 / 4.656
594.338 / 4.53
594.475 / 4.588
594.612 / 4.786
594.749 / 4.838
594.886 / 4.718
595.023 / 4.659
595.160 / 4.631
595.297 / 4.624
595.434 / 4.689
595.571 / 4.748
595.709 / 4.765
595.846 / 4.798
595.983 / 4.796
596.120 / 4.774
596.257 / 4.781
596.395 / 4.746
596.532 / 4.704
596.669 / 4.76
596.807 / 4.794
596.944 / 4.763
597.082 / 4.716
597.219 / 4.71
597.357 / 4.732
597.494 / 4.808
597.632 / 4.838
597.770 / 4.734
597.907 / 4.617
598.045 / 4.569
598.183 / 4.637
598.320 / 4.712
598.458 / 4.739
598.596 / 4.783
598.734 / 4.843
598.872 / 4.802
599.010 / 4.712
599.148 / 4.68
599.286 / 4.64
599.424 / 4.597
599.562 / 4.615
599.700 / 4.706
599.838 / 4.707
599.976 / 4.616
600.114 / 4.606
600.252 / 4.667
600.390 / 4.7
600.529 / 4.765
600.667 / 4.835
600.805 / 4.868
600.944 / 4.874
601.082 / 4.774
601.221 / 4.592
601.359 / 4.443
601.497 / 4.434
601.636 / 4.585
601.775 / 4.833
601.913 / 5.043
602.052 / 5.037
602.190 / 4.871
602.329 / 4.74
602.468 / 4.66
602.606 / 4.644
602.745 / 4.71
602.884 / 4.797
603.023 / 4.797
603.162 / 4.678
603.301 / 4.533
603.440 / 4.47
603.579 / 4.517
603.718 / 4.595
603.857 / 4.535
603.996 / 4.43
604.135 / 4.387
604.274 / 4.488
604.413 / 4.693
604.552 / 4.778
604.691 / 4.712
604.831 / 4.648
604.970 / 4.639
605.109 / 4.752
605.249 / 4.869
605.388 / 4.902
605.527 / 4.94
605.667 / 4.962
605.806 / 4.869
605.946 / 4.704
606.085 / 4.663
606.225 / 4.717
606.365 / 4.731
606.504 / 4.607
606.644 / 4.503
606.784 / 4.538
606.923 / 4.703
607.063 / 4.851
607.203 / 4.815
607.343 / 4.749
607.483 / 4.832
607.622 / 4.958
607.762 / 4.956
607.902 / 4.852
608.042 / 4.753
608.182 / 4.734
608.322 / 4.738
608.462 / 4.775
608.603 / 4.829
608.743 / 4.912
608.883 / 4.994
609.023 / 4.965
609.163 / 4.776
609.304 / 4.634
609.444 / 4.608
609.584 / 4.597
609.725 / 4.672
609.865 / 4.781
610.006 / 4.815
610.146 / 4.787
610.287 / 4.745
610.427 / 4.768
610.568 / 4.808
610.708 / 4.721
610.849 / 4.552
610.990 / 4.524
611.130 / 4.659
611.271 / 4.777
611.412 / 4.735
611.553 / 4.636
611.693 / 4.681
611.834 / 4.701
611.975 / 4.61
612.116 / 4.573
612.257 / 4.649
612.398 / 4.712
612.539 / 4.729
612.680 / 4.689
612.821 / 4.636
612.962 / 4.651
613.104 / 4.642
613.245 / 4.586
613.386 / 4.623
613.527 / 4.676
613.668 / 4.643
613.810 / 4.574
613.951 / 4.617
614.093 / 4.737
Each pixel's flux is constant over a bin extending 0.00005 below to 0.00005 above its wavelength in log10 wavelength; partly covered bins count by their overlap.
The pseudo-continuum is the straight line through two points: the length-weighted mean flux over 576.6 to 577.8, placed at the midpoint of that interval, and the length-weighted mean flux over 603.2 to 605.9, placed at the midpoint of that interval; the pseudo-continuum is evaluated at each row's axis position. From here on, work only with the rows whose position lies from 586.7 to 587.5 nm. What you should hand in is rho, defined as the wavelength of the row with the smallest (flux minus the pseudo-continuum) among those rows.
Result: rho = 587.400 nm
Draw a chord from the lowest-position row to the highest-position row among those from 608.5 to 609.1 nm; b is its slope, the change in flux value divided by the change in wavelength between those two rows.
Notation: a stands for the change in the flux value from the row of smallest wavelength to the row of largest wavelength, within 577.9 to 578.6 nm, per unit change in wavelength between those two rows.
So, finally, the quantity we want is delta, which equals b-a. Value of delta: -0.4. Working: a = 0.70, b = 0.3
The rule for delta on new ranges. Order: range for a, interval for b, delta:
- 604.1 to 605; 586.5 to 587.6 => -0.7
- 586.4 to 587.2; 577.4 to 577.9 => -1.1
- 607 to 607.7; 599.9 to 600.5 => 0.0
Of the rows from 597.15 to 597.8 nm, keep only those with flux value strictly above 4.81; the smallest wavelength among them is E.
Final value 597.632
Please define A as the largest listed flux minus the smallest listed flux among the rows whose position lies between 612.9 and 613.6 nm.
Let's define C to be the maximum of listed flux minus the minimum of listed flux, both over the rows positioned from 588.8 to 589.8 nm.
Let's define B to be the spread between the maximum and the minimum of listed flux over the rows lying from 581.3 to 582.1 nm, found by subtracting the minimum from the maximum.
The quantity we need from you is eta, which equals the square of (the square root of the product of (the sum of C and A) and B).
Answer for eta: 0.6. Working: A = 0.1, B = 0.66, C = 0.80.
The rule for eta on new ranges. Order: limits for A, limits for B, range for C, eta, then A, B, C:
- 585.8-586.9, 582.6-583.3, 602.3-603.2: 0.3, 0.7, 0.31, 0.15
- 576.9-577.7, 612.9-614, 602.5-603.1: 0.0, 0.1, 0.10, 0.15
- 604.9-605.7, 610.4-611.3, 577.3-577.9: 0.2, 0.3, 0.28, 0.30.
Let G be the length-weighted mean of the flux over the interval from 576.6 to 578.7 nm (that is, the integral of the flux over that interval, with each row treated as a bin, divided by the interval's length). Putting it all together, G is 4.79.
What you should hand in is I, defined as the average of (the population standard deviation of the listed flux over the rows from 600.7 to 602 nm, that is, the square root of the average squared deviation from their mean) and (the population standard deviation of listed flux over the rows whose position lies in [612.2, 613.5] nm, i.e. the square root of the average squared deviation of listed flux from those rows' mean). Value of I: 0.12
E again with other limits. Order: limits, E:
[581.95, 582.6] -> 582.014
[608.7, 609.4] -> 608.743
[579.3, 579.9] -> 579.340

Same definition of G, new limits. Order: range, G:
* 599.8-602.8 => 4.73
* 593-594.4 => 4.73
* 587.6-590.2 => 4.19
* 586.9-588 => 4.52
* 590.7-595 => 4.70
